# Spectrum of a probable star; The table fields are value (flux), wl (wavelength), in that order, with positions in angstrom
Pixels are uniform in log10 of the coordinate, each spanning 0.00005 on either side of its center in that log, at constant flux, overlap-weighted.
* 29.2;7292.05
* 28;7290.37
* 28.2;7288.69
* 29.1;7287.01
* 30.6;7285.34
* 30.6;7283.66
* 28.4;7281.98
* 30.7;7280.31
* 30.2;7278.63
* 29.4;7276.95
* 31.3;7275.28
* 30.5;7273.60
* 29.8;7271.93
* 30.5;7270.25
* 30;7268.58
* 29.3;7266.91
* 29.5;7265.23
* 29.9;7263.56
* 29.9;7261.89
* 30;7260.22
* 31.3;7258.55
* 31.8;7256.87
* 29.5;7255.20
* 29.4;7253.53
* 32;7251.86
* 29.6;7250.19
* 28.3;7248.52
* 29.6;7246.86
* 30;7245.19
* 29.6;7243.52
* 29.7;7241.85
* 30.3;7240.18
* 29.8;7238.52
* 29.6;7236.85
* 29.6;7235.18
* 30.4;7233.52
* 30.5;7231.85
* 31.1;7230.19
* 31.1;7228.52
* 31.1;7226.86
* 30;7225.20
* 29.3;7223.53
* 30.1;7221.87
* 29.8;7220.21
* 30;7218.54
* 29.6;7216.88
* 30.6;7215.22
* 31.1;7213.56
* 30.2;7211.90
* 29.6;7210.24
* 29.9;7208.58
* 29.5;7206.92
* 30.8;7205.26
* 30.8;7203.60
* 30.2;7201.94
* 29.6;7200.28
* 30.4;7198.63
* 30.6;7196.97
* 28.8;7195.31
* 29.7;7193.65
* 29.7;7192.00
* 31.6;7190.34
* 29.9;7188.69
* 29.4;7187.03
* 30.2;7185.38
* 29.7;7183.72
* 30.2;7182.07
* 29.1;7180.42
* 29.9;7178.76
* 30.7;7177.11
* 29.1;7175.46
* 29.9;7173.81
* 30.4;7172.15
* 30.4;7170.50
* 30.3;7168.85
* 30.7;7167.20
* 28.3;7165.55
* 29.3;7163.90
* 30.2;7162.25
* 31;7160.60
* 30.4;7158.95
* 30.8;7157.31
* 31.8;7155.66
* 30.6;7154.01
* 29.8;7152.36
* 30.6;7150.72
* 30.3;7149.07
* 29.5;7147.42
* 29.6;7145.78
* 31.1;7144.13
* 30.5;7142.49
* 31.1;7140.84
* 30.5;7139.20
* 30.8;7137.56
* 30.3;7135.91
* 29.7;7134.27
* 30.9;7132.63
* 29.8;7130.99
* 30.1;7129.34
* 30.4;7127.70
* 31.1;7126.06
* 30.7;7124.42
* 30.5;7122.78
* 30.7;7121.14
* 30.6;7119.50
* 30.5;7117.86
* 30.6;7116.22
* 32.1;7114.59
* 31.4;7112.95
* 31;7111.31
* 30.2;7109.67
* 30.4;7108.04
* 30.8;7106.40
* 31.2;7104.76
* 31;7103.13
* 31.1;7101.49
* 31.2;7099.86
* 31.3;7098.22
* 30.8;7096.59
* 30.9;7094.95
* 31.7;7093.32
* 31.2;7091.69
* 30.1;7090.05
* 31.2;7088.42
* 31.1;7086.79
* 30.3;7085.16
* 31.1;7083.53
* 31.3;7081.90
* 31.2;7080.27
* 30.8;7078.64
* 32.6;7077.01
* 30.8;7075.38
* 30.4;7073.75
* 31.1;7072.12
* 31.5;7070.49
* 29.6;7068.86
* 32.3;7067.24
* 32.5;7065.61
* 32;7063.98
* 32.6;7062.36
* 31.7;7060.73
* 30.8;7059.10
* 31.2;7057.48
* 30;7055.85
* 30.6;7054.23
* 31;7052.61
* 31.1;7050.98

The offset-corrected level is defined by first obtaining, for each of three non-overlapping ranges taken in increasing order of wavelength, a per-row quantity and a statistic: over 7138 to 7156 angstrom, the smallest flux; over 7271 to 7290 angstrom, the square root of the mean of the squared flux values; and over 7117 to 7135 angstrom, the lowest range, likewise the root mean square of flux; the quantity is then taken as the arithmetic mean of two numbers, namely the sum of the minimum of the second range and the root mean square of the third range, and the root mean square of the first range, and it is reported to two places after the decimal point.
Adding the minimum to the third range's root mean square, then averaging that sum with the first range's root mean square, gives 44.93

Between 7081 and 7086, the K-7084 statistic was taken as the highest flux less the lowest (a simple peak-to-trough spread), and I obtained 1.00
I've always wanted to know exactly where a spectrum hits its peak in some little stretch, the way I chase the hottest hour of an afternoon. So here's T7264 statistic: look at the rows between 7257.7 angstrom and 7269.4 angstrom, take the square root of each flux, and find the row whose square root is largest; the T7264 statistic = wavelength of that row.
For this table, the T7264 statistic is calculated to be 7258.55 angstrom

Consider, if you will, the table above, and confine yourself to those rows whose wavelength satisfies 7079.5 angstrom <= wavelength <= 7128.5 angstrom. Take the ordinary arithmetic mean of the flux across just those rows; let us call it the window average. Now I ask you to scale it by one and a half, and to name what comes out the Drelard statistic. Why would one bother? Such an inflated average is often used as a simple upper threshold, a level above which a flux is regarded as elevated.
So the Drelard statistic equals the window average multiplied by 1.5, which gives 46.4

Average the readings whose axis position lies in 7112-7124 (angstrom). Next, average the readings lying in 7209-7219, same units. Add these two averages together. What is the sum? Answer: 61.1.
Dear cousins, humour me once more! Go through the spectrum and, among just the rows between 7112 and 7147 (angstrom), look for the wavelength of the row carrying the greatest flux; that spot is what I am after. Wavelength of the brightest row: 7114.59 angstrom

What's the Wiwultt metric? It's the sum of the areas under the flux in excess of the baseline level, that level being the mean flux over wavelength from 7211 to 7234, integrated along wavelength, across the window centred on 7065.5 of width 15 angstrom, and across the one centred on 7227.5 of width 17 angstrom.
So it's 17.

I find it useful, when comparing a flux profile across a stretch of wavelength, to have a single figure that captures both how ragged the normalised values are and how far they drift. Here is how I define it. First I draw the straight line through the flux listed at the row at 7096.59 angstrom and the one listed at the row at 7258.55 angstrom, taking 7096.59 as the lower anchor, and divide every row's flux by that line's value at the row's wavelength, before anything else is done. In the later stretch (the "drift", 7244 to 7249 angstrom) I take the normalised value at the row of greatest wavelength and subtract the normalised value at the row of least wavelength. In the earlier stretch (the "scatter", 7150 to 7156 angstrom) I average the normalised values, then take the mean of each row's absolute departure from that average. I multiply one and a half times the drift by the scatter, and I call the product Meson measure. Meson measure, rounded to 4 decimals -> -0.0014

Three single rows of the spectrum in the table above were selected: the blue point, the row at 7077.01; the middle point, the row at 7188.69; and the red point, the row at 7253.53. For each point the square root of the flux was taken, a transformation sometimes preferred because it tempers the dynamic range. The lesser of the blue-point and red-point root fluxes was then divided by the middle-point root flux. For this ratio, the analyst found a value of 0.99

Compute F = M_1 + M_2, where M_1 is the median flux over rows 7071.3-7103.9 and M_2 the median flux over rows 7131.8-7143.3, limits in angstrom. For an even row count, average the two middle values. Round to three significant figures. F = 61.6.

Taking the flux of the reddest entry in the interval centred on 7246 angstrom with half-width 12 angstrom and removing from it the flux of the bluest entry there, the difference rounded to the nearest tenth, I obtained 2.2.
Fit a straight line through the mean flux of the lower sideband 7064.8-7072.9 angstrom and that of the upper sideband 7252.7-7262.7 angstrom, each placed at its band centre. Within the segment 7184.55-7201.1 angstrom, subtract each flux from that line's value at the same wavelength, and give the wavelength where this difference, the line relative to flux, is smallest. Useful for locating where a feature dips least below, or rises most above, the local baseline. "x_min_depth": 7190.34 angstrom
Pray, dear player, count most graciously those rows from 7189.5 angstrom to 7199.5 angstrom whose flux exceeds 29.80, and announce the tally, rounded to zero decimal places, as 3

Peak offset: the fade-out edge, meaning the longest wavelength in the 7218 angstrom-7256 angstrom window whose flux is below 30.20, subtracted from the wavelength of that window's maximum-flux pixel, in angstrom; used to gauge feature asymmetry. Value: -3.3 angstrom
